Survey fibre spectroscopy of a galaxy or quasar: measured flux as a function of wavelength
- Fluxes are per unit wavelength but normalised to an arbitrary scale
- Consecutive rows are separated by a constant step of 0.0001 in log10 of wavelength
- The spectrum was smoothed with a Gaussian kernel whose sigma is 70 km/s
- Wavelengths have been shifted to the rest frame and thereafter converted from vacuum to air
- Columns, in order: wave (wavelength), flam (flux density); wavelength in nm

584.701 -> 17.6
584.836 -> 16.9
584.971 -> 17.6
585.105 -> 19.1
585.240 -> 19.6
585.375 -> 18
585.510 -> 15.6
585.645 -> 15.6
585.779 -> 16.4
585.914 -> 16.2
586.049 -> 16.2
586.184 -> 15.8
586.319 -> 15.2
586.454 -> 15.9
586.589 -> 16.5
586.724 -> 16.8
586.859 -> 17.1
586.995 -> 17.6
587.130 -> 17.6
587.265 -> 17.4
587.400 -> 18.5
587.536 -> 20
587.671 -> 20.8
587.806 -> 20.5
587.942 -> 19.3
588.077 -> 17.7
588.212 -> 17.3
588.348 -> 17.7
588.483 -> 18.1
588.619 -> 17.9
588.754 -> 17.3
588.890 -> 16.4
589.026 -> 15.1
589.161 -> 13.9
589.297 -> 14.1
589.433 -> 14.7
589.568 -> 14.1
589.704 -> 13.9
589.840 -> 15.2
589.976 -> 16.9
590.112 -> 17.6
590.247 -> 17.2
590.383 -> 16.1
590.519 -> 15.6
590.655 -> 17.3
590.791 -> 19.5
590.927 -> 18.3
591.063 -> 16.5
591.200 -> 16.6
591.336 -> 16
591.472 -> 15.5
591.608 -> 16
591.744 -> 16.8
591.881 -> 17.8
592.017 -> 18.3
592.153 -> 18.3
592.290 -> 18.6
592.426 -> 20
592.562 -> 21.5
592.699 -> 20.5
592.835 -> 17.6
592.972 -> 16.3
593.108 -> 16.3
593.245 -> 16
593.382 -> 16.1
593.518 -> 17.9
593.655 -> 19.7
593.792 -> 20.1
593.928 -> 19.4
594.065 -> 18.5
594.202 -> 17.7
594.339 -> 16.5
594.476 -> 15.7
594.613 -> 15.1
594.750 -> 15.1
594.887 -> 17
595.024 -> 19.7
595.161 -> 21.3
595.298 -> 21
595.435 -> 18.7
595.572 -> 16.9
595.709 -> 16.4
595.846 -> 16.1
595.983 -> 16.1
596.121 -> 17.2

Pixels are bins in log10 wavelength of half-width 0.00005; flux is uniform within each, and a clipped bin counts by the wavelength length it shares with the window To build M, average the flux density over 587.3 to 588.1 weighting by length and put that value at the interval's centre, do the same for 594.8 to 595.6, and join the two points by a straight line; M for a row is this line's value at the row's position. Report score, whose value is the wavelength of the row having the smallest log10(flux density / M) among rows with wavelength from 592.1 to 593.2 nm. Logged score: 592.972 nm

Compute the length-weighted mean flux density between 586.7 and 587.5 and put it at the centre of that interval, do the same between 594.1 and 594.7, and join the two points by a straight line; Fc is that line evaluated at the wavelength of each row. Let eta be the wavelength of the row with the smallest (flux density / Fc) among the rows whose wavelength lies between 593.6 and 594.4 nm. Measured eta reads 594.339 nm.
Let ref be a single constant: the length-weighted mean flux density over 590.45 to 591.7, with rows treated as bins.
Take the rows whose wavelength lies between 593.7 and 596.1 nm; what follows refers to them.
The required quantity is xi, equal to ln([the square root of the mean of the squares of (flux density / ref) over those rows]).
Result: 0.0590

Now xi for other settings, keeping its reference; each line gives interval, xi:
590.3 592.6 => 0.0486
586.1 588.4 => 0.0582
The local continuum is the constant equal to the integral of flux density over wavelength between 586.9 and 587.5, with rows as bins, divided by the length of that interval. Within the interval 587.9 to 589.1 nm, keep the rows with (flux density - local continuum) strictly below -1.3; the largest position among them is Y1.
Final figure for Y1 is 589.026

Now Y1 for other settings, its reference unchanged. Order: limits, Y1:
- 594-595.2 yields 594.750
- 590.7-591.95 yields 591.608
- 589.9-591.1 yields 591.063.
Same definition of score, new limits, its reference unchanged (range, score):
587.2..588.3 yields 588.212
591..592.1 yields 591.472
